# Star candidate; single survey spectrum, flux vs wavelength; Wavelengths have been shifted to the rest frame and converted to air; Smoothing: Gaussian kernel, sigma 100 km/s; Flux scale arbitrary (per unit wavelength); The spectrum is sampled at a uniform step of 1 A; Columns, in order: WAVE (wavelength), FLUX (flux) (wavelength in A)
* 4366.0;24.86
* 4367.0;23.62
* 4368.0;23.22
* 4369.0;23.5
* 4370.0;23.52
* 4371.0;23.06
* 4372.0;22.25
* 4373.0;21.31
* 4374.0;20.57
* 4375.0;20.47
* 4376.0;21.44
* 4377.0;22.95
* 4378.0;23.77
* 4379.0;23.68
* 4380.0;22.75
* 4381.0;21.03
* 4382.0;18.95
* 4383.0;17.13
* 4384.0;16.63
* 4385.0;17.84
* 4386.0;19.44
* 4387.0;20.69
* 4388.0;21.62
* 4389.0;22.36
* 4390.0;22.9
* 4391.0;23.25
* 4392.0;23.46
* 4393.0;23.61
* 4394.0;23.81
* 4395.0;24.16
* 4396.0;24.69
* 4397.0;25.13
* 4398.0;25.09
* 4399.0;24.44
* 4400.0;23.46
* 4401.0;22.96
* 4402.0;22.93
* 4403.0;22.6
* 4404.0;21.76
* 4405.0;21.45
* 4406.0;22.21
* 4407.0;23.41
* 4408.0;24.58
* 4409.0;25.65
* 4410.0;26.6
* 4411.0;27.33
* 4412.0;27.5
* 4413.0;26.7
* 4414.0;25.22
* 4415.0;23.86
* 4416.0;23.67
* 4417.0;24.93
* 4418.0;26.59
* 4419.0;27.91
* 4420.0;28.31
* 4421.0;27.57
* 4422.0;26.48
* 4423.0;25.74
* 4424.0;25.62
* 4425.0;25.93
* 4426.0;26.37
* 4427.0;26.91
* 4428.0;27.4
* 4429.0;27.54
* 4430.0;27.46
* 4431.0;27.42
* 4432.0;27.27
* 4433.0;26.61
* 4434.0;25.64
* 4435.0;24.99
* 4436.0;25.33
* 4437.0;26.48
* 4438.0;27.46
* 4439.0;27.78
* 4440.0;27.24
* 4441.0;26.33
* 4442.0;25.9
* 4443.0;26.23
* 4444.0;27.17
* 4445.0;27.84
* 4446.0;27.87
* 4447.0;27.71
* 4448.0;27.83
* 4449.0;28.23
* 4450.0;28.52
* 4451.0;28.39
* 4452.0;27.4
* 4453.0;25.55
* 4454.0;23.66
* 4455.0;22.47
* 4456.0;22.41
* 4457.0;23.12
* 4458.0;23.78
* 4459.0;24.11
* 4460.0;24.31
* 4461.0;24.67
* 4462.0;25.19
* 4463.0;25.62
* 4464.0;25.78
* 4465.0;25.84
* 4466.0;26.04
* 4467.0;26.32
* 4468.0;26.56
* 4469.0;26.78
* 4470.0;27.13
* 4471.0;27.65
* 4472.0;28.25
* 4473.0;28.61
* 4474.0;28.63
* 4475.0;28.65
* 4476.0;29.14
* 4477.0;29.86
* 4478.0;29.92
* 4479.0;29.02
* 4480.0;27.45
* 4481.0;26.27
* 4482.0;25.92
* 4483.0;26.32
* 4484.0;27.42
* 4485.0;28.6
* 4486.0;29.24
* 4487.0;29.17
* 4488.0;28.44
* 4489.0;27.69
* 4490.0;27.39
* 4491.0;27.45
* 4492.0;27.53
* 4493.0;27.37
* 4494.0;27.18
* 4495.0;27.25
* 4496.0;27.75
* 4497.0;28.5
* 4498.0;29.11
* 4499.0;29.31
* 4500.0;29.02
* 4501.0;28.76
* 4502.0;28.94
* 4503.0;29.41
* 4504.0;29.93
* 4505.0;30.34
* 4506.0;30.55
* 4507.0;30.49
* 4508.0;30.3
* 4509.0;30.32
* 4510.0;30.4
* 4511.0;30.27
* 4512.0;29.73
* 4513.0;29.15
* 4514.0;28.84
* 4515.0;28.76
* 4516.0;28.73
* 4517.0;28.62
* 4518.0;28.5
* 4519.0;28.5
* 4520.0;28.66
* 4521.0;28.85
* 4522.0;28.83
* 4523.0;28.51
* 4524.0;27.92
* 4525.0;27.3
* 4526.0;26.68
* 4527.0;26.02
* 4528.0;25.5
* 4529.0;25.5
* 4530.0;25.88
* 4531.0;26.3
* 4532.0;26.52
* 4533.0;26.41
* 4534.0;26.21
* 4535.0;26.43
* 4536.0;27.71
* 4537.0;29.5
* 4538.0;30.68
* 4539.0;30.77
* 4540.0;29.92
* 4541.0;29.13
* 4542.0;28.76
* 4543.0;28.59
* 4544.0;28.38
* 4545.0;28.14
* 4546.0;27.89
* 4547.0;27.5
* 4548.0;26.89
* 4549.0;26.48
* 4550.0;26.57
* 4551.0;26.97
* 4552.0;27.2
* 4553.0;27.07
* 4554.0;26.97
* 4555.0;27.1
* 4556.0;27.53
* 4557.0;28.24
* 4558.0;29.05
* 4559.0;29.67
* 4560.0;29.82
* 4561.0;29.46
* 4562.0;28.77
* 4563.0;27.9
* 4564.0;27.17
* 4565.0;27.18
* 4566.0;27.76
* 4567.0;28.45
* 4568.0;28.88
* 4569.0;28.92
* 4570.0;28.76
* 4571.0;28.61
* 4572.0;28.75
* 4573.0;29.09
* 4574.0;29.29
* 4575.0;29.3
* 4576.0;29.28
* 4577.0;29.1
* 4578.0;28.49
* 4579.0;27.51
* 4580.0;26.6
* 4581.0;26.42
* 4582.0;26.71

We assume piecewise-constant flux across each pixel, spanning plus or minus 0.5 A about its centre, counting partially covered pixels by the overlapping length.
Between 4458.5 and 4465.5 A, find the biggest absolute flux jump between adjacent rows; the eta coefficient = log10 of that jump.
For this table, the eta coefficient -0.28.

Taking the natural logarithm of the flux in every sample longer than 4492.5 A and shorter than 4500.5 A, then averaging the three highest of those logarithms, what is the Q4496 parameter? 3.37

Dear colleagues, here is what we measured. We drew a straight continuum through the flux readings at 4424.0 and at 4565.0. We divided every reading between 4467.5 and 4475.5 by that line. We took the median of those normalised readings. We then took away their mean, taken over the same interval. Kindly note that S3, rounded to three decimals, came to 0.006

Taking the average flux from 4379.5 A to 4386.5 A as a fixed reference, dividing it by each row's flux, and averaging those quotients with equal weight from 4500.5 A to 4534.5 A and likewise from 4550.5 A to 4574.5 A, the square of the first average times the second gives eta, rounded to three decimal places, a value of 0.308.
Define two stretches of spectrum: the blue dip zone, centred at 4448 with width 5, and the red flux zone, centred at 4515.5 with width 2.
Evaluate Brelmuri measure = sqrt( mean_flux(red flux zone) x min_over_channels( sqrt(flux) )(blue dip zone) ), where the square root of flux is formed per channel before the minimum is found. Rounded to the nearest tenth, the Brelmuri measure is 12.3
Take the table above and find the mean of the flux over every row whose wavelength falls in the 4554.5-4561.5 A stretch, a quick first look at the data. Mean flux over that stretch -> 28.7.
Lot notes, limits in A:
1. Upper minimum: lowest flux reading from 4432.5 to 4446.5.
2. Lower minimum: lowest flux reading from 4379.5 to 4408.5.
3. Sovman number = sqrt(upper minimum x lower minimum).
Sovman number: 20.4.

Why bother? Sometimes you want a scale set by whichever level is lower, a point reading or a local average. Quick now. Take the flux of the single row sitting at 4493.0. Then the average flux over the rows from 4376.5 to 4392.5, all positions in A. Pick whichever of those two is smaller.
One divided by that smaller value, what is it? 0.047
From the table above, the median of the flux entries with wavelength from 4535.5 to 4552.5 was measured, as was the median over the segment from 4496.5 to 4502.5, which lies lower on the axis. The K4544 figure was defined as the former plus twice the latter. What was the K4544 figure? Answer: 86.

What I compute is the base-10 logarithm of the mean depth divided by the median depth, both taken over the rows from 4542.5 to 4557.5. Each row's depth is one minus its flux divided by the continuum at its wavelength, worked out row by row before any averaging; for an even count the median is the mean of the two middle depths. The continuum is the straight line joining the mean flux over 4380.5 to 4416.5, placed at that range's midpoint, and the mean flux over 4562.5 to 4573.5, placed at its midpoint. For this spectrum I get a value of -0.29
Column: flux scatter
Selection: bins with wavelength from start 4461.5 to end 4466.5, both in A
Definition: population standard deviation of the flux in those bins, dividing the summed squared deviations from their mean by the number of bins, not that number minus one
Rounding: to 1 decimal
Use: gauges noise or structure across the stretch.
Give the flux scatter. 0.3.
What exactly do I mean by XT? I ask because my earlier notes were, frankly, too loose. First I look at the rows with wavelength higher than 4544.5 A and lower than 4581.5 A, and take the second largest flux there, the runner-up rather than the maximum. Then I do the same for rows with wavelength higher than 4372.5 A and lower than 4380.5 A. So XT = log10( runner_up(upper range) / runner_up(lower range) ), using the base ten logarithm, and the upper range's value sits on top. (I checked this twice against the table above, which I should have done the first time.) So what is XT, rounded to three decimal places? 0.098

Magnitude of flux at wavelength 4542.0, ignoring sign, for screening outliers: 28.8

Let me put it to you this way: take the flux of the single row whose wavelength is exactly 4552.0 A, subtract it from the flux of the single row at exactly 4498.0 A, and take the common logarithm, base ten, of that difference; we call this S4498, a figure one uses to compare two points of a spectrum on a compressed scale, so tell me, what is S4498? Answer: 0.28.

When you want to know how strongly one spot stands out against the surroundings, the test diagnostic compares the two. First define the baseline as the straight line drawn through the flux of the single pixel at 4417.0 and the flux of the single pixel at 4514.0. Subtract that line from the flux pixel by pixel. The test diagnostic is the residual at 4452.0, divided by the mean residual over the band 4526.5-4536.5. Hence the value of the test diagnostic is -0.32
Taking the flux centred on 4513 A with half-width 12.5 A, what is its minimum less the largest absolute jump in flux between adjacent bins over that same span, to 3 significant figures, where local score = 26.7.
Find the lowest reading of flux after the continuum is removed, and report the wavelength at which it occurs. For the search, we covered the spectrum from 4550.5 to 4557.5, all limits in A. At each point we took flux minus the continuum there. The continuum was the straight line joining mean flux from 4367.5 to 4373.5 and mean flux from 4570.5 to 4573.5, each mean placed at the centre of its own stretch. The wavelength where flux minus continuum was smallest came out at 4554.0 A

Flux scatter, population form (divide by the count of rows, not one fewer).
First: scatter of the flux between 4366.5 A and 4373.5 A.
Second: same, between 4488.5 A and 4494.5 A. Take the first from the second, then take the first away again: -1.4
